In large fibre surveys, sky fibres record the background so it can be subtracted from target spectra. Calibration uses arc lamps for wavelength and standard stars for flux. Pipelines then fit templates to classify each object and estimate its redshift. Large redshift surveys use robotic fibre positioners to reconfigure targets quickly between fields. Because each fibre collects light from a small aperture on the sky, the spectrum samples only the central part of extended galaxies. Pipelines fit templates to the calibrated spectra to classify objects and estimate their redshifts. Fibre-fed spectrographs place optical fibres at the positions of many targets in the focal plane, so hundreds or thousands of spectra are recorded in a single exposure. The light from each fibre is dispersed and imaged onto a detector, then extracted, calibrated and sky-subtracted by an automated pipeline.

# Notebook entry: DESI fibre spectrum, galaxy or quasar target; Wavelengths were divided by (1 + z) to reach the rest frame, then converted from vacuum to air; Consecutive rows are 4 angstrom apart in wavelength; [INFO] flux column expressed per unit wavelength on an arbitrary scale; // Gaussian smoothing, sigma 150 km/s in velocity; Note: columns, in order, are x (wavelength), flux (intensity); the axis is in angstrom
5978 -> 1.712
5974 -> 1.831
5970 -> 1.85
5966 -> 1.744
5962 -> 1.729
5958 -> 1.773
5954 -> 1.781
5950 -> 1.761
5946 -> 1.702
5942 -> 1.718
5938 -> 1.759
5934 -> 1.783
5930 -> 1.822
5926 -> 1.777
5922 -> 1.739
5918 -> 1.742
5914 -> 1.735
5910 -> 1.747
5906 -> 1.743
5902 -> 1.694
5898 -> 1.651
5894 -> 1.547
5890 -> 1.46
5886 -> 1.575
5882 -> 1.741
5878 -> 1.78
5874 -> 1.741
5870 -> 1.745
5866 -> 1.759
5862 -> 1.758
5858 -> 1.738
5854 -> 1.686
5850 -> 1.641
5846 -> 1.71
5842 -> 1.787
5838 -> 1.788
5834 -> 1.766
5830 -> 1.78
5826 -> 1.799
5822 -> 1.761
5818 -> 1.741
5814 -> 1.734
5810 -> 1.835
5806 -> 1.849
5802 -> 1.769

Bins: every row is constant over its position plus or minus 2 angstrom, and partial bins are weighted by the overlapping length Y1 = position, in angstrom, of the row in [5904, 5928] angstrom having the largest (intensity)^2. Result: 5926 angstrom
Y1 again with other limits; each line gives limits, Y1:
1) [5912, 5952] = 5930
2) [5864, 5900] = 5878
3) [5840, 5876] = 5842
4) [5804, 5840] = 5806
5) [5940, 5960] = 5954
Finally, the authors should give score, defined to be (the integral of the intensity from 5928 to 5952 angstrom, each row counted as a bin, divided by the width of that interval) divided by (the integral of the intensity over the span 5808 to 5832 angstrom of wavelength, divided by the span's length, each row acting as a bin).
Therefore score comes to 0.99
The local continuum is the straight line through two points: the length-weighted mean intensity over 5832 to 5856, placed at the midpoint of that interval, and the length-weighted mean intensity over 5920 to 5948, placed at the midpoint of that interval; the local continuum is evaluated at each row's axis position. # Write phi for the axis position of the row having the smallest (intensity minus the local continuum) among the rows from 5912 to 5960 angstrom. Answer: 5946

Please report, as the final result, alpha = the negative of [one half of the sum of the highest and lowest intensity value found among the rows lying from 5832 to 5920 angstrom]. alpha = -1.62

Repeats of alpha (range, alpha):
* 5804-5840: -1.79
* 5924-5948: -1.76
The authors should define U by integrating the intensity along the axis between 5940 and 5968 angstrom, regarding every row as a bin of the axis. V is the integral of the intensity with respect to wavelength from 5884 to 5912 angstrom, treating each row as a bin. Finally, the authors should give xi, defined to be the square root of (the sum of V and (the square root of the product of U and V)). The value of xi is 9.64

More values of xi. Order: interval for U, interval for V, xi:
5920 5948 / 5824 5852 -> 9.91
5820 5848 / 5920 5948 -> 9.93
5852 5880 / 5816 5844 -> 9.95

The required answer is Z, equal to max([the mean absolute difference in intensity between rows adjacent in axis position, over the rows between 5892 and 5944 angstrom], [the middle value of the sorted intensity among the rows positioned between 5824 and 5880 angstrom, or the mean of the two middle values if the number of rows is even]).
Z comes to 1.76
